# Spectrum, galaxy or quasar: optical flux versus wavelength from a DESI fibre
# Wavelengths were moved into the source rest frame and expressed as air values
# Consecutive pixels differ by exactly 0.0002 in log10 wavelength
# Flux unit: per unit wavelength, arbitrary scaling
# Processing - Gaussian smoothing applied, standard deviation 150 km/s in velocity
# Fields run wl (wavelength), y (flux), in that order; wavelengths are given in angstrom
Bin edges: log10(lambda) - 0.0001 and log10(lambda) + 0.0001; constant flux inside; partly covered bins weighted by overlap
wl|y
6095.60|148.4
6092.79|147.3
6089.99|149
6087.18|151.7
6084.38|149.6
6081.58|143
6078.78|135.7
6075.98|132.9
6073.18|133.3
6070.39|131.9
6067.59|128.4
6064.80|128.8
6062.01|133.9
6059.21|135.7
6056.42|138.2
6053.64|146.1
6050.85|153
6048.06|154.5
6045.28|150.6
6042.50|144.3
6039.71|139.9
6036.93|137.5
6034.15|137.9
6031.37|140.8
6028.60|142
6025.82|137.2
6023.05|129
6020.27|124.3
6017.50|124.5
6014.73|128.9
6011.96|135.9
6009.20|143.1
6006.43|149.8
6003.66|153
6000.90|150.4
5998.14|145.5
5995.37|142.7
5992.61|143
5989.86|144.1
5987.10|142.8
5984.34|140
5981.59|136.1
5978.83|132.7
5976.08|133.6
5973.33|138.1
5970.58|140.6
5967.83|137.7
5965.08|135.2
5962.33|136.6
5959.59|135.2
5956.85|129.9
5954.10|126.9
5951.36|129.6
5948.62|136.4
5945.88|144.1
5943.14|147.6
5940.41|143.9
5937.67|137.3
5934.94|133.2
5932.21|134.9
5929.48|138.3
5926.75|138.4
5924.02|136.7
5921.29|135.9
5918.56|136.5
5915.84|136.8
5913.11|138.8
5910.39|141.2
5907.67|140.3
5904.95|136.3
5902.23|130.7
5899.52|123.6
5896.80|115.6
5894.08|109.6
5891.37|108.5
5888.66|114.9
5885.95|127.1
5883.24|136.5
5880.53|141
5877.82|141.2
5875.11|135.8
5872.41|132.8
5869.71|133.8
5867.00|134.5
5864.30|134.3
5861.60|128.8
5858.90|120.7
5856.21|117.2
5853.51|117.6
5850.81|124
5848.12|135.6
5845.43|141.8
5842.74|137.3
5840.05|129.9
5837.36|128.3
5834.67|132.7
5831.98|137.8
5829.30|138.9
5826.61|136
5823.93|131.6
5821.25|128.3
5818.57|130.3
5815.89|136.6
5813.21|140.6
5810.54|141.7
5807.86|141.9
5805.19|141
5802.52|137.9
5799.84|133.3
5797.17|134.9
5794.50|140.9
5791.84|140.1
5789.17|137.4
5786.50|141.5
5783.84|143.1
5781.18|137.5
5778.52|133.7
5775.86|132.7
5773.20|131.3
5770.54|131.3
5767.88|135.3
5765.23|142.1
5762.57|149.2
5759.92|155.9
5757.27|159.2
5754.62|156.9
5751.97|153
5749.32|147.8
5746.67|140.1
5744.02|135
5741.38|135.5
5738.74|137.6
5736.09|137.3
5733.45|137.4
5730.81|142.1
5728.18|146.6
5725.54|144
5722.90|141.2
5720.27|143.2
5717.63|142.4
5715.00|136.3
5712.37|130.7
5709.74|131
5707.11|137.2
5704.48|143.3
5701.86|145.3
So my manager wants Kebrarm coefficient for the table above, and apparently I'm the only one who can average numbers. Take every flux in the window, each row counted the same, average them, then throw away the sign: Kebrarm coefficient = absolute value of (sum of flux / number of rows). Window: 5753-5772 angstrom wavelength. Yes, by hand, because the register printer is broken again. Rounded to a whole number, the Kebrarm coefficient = 147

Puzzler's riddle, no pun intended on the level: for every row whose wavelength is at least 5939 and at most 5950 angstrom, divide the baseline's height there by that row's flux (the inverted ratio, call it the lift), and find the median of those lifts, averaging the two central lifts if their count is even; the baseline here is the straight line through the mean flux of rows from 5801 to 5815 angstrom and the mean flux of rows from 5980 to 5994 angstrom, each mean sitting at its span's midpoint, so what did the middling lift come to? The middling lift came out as 0.98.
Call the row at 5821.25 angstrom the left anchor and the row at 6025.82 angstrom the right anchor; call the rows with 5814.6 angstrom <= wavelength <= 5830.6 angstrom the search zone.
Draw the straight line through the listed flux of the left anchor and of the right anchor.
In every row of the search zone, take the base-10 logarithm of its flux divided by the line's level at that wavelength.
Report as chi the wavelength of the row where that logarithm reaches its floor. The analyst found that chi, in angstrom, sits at 5821.25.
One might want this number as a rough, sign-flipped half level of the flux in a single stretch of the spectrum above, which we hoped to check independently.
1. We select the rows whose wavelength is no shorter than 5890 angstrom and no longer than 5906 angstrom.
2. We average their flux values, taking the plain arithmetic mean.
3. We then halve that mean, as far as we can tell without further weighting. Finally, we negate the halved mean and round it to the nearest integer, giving -60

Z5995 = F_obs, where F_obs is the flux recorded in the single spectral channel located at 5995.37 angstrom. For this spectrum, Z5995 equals 142.7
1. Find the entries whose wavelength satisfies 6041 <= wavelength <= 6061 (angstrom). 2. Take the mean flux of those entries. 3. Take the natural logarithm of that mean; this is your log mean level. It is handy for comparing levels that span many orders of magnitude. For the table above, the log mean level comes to 4.98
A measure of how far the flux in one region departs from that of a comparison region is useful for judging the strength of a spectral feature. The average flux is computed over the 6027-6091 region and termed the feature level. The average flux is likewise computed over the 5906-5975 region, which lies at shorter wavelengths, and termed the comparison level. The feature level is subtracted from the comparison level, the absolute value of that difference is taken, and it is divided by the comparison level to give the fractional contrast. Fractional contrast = 0.026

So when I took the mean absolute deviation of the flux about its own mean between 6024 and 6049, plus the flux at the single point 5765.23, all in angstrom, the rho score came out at 147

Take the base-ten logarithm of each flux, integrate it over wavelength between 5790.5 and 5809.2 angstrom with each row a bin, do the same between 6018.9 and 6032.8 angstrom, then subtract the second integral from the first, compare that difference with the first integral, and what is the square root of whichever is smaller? 3.2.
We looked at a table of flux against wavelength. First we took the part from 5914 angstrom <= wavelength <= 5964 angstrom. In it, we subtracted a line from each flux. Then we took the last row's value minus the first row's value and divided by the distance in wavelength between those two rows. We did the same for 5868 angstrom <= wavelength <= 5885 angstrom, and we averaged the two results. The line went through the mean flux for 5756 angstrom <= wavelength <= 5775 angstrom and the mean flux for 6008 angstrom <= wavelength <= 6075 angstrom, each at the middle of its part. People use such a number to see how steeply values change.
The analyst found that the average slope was 0.12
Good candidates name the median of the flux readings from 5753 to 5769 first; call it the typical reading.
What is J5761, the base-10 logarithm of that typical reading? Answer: 2.18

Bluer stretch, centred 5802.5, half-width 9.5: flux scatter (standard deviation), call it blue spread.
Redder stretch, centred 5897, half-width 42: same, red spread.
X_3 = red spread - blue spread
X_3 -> 6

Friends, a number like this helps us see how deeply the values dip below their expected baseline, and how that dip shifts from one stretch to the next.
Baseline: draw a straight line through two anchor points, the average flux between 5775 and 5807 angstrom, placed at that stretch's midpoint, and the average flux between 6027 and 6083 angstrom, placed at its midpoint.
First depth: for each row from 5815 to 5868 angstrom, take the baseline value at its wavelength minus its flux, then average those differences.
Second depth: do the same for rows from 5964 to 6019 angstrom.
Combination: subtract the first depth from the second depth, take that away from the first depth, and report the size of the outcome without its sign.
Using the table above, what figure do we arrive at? 15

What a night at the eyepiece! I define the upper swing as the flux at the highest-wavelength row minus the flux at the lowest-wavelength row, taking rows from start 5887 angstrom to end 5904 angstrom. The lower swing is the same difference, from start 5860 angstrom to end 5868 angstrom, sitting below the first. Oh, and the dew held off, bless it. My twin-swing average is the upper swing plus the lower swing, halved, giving 11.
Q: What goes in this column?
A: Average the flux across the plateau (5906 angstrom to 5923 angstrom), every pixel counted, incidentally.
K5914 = 138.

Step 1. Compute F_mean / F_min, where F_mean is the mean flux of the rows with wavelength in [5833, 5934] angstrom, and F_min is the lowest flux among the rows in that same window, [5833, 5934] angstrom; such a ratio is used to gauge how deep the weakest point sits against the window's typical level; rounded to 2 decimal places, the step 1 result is 1.21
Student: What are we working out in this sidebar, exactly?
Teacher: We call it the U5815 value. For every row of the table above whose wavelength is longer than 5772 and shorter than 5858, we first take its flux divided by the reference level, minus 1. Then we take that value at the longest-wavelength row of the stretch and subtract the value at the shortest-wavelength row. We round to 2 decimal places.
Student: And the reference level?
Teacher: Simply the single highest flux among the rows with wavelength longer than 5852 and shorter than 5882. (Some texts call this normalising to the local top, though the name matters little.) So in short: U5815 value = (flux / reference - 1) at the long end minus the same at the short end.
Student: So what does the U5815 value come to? -0.10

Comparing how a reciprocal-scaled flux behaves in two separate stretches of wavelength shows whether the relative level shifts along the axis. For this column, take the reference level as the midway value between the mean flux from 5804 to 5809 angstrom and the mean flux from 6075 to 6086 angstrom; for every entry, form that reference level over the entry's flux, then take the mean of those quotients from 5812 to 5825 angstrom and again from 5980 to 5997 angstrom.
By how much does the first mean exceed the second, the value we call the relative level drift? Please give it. 0.060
